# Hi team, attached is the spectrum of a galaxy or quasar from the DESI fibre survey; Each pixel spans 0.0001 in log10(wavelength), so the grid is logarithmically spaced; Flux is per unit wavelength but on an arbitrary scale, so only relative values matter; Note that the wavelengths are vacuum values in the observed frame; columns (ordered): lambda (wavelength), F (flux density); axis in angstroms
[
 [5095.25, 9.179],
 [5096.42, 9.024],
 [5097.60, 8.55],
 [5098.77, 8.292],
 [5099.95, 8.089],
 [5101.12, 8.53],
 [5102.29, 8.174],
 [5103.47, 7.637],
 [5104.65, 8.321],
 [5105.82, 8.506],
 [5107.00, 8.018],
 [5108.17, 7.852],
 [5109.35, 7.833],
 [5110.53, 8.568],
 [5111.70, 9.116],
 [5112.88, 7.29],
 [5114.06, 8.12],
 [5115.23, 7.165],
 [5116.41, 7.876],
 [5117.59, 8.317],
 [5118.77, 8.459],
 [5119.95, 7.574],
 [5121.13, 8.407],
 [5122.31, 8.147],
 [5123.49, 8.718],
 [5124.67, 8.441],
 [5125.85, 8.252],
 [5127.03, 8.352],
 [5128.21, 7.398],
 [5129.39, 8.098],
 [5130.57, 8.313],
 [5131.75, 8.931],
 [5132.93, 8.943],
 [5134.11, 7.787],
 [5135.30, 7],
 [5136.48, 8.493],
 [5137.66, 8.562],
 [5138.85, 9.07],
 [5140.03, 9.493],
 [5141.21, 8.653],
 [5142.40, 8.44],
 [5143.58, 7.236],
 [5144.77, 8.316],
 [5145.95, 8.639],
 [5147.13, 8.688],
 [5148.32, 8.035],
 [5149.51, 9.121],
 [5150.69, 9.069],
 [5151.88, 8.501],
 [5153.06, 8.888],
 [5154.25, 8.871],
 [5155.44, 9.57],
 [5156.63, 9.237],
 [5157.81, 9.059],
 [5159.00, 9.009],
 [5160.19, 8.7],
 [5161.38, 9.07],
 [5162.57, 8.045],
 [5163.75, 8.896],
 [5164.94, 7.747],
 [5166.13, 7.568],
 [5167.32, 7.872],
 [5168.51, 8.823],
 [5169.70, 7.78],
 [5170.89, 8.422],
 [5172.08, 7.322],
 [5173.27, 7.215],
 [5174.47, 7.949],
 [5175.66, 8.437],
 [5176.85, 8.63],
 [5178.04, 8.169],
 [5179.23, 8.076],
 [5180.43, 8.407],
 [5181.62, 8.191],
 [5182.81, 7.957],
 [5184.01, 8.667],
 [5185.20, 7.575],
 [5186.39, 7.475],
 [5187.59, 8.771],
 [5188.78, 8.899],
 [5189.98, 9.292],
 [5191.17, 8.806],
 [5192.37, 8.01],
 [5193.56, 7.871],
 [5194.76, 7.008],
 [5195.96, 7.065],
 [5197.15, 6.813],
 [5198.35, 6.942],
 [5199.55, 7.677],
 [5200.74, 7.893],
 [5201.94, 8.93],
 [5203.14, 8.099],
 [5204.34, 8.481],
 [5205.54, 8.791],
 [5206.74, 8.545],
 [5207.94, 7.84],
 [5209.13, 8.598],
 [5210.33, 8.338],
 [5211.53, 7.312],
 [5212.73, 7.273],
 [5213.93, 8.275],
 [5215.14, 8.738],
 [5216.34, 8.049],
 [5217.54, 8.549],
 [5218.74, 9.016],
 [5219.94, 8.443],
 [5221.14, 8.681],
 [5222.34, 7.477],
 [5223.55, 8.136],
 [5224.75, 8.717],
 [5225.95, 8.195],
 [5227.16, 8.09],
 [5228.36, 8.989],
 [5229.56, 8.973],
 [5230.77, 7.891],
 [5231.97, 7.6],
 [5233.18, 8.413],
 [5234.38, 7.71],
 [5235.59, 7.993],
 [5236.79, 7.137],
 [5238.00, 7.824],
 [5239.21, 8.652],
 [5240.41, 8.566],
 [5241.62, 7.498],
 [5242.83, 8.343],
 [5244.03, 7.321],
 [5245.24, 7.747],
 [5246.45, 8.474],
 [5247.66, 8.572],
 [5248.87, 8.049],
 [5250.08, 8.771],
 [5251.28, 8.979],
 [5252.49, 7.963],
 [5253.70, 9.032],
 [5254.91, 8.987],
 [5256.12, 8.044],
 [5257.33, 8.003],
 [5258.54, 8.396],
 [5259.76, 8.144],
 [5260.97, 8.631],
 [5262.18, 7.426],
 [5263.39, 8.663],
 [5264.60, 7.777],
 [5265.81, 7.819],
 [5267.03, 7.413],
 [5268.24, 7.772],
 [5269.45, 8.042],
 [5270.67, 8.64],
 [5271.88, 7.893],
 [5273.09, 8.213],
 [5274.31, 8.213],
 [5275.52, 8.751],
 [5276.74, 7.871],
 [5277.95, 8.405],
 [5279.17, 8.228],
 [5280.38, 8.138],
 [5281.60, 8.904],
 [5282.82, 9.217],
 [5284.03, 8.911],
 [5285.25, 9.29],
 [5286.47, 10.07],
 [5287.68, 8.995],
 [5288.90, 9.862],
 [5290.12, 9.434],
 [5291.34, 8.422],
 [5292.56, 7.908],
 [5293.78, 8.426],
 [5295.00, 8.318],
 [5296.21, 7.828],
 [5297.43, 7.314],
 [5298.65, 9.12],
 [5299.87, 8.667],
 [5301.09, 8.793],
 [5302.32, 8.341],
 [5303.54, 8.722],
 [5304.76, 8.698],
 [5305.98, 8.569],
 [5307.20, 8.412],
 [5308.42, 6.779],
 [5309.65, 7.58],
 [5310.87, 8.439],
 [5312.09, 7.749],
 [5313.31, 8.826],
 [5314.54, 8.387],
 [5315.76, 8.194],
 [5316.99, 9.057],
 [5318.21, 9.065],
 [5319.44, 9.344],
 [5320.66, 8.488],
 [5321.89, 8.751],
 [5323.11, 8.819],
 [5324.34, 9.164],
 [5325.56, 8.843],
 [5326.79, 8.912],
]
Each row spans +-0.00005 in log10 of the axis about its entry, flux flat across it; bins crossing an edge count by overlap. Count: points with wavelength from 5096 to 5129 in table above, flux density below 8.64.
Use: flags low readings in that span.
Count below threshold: 25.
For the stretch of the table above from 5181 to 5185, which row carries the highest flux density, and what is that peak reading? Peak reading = 8.667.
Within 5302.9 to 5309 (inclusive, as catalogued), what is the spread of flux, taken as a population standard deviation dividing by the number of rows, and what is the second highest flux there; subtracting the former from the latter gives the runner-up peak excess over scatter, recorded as 8.0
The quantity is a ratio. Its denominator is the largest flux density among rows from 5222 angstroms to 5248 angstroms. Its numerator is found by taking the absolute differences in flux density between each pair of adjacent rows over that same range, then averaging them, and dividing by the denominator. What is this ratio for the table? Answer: 0.0667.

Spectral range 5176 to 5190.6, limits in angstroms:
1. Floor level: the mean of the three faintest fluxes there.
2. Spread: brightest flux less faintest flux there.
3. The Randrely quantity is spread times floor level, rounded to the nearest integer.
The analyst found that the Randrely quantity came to 14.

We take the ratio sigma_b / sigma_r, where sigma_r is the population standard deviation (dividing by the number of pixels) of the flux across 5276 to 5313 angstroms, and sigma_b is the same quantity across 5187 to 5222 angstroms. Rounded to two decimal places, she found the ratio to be 0.97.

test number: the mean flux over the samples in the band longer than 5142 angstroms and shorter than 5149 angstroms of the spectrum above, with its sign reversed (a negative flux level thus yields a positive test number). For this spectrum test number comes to -8.23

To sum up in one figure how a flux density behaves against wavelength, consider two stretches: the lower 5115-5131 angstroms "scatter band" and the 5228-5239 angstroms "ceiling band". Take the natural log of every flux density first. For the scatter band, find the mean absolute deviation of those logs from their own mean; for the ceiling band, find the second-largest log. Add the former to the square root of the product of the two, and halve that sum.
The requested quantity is 0.18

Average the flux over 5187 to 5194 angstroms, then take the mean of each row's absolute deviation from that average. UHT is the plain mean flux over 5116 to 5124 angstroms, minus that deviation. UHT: 7.8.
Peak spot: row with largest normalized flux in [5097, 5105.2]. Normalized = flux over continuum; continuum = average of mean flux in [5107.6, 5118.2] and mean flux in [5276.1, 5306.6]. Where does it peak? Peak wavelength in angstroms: 5097.60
